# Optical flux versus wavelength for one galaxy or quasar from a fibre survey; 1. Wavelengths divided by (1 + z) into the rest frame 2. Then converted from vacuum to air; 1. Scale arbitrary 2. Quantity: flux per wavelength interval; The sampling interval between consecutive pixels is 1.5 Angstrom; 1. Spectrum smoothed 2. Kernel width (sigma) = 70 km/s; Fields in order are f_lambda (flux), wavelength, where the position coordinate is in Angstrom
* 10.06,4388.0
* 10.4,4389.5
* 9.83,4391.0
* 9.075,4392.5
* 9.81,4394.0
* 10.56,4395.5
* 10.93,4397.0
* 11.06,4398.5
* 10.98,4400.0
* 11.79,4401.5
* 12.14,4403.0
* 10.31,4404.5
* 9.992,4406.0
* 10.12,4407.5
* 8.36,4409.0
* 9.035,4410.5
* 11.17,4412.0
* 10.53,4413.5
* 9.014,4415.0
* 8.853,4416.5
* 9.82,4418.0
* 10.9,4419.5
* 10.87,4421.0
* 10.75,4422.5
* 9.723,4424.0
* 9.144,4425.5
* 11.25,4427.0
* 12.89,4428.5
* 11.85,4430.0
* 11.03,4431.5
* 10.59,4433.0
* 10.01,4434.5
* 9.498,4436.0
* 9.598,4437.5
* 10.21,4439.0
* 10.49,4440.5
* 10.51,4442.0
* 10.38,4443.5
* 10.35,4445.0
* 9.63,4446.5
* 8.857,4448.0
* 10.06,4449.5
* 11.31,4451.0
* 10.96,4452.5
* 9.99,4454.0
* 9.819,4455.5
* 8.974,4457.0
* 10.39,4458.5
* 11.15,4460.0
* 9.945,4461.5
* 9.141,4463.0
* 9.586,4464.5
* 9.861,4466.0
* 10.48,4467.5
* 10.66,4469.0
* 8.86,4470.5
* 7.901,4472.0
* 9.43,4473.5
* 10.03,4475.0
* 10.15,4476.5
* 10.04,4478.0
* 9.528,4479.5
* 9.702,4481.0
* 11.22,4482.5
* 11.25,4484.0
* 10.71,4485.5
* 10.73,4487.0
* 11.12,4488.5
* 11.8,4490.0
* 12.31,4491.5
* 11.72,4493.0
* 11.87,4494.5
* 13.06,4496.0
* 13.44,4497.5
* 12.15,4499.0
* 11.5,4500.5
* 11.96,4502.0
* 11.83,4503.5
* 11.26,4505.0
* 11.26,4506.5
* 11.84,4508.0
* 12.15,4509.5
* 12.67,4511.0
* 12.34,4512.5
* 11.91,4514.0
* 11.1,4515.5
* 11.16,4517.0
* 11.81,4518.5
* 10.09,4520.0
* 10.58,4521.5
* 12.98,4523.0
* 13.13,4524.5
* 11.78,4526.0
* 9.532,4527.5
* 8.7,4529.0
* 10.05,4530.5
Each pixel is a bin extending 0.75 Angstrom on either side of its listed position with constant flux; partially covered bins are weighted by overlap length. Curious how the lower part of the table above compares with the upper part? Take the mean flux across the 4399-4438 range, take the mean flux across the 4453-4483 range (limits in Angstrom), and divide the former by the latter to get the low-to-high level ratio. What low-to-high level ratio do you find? 1.06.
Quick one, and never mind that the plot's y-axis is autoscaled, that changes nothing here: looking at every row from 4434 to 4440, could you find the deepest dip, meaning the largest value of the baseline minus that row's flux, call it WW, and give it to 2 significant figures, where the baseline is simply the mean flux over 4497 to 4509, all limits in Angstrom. 2.4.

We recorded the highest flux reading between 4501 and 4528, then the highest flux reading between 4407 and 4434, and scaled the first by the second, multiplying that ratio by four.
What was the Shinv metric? 4.1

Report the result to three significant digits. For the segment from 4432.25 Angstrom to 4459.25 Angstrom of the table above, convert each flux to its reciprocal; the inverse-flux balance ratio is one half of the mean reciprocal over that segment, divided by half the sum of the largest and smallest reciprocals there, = 0.494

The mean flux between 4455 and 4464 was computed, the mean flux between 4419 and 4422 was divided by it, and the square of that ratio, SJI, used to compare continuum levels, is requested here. 1.2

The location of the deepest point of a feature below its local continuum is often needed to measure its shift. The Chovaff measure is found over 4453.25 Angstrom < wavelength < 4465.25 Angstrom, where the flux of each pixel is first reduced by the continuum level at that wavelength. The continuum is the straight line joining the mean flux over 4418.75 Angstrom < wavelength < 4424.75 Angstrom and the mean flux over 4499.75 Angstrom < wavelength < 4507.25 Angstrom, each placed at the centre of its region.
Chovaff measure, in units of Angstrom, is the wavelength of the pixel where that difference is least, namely 4457.0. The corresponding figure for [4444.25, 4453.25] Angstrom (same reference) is 4448.0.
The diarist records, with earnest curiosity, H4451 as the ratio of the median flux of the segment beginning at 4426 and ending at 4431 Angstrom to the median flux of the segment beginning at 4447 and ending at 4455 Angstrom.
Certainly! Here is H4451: 1.18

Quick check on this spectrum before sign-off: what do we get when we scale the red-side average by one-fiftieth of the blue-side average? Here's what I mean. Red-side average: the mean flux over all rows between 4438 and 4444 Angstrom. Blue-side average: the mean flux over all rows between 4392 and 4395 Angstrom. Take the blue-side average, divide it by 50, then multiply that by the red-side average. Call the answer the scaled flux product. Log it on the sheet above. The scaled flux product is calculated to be 2.0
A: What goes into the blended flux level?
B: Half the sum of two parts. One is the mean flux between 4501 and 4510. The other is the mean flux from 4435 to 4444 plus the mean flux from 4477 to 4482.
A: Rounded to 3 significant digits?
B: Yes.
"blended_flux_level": 15.8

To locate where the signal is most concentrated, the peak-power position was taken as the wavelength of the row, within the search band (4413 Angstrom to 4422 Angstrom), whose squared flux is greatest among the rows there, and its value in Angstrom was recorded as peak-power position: 4419.5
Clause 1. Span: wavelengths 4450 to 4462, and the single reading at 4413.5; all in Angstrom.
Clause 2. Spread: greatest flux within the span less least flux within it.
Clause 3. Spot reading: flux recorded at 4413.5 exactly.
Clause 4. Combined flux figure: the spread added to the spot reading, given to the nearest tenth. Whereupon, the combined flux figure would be 12.9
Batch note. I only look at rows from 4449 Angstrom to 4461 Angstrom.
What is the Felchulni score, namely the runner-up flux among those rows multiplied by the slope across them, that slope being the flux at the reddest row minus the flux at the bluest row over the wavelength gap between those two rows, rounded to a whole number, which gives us 1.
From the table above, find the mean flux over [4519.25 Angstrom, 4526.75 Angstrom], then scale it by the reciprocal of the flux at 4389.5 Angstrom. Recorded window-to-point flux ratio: 1.13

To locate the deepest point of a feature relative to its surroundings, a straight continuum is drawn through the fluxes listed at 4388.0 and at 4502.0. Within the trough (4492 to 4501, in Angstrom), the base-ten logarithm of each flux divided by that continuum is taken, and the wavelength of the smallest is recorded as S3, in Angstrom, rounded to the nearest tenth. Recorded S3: 4500.5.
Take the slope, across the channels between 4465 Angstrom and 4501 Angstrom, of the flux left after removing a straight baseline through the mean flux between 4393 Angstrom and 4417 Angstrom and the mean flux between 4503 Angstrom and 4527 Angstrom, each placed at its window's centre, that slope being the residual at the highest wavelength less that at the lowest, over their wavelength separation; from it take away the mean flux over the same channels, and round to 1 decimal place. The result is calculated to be -10.8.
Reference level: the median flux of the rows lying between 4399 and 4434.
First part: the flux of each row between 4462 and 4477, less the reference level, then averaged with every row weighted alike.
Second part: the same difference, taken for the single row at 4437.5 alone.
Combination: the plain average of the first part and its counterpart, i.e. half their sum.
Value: -0.99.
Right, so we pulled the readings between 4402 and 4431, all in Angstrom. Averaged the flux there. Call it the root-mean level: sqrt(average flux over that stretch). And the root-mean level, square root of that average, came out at 3.22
